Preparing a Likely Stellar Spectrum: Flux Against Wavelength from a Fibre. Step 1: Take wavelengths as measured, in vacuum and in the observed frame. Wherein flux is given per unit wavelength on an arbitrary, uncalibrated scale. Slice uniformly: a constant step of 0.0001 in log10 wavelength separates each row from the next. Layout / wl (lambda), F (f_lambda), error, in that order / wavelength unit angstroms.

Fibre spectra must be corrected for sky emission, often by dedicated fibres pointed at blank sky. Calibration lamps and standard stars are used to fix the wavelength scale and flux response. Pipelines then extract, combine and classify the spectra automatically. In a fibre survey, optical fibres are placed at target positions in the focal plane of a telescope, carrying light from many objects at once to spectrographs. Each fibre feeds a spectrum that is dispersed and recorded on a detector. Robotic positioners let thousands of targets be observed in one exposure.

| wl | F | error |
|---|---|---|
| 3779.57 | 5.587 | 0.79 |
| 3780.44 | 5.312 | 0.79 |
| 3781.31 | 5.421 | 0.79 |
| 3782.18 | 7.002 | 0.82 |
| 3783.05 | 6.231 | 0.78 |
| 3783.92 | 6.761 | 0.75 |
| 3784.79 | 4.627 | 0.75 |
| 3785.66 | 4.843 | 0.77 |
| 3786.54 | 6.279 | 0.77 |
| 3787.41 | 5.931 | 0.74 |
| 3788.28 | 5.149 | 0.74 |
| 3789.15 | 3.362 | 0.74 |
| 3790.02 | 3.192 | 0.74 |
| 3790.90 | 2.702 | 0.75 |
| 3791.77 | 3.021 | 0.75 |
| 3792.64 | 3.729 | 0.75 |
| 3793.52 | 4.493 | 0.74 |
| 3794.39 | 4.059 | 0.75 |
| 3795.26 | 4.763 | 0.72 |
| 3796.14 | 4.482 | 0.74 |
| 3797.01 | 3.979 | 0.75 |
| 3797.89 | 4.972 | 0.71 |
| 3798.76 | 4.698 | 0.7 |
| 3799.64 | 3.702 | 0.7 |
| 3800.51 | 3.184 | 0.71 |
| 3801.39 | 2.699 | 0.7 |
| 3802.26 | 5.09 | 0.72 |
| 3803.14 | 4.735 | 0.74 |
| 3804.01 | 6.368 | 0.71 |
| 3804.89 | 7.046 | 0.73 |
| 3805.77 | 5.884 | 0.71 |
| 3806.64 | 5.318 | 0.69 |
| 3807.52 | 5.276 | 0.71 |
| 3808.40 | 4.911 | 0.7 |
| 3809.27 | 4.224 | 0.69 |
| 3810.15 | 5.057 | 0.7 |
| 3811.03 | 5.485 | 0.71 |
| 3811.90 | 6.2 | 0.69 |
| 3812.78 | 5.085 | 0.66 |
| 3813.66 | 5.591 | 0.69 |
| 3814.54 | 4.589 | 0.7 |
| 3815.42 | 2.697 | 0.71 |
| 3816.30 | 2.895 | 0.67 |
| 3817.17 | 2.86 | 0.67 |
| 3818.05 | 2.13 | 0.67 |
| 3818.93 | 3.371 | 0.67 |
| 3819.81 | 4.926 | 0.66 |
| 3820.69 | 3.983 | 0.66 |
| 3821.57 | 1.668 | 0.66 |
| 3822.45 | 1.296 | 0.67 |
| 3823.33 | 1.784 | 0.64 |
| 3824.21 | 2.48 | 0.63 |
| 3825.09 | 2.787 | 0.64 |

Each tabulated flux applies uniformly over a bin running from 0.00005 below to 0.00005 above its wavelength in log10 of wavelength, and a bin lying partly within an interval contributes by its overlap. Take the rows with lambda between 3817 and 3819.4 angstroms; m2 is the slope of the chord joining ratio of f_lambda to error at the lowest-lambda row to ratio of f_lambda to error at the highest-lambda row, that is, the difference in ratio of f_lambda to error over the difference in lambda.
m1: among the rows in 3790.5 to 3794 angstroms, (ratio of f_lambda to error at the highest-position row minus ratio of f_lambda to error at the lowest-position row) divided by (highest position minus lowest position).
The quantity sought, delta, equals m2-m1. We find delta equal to -0.5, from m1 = 0.9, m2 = 0.4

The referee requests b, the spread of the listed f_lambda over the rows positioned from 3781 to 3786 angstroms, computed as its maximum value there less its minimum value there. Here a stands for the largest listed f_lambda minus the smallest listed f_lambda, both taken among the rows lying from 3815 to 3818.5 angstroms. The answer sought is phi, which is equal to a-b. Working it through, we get -1.6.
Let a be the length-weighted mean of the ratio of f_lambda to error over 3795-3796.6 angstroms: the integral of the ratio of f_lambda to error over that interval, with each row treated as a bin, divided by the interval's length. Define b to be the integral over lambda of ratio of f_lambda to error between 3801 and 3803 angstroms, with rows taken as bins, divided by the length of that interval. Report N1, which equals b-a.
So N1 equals -0.6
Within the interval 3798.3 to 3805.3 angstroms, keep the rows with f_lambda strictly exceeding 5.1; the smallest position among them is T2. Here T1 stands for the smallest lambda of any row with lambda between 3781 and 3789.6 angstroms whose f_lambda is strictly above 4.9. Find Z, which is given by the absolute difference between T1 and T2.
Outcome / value 22.7 angstroms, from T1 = 3781.31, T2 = 3804.01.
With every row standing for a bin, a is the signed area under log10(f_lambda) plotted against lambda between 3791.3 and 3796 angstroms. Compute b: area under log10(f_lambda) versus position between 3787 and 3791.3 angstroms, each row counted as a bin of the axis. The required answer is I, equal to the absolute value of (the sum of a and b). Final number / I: 5.36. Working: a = 2.8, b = 2.5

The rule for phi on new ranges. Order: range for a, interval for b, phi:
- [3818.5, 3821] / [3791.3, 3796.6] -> -0.2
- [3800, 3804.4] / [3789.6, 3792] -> 3.2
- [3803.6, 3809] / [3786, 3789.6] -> -0.8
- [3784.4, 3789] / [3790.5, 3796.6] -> -0.4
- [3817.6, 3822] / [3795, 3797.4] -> 2.5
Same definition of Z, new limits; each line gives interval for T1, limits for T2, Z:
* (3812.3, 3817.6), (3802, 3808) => 8.8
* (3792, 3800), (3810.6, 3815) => 13.1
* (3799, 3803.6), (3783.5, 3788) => 18.3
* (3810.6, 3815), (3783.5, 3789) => 27.1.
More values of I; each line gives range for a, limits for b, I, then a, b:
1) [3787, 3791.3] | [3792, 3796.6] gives 5.41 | 2.5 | 2.9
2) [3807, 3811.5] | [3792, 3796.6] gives 6.02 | 3.1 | 2.9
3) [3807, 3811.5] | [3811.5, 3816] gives 6.11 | 3.1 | 3.0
